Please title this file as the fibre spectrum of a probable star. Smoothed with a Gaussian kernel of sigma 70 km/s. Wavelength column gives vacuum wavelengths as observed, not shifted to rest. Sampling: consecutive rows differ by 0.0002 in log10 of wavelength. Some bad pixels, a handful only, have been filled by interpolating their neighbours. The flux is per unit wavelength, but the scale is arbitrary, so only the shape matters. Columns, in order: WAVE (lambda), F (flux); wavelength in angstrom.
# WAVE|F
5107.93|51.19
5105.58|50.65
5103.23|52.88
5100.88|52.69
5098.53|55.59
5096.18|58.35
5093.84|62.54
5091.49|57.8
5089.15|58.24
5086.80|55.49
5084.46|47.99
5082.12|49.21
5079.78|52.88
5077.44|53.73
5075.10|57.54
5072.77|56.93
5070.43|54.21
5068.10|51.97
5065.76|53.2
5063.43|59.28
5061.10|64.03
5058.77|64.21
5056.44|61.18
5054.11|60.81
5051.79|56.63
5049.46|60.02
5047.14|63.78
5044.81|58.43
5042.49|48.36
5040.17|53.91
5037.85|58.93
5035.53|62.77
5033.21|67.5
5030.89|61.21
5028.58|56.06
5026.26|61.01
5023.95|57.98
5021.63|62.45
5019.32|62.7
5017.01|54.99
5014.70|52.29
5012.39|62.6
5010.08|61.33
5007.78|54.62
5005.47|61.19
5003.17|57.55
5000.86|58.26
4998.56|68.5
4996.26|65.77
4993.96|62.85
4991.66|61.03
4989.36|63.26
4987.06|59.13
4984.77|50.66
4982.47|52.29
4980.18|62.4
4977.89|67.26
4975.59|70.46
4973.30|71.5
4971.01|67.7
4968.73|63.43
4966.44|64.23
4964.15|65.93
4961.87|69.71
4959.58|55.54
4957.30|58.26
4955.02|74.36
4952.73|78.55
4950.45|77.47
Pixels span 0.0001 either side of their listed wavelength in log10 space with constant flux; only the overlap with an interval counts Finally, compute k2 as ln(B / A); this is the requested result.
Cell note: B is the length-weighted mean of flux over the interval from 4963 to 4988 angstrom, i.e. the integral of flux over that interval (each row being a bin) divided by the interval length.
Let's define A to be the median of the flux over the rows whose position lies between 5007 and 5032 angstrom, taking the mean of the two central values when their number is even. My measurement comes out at 0.04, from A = 61.0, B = 63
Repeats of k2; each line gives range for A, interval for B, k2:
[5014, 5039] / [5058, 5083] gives -0.08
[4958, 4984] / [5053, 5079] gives -0.13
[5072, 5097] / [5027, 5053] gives 0.03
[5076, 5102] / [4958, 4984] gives 0.15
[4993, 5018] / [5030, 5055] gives -0.03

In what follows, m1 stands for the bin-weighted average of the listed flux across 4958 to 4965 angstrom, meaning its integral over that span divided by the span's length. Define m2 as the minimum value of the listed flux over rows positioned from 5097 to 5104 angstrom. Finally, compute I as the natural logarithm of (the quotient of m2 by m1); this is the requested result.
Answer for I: -0.18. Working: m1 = 63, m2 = 52.69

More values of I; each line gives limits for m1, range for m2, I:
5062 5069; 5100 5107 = -0.09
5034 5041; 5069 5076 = -0.09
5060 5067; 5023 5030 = -0.05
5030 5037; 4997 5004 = -0.10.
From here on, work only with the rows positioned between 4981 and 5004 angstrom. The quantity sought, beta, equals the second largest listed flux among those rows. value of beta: 65.77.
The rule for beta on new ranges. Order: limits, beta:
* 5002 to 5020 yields 62.6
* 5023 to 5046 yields 62.77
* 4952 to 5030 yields 74.36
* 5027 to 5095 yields 64.21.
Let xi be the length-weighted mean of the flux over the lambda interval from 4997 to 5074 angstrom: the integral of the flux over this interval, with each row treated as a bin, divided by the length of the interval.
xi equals 59.1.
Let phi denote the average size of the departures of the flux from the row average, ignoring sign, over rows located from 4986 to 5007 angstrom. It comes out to 2.8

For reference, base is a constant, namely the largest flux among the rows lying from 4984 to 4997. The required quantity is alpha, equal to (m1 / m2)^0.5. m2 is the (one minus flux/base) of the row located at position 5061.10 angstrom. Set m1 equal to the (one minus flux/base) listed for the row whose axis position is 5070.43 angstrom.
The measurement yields 2.58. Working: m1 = 0.18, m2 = 0.03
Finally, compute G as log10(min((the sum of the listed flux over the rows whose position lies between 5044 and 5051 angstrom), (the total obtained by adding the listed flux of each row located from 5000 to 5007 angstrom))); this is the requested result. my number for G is 2.25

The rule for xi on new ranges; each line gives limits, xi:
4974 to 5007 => 61.5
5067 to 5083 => 53.9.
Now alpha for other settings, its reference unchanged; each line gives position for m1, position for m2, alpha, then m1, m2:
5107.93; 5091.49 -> 1.35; 0.22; 0.12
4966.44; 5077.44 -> 0.36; 0.02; 0.18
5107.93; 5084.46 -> 0.91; 0.22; 0.27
